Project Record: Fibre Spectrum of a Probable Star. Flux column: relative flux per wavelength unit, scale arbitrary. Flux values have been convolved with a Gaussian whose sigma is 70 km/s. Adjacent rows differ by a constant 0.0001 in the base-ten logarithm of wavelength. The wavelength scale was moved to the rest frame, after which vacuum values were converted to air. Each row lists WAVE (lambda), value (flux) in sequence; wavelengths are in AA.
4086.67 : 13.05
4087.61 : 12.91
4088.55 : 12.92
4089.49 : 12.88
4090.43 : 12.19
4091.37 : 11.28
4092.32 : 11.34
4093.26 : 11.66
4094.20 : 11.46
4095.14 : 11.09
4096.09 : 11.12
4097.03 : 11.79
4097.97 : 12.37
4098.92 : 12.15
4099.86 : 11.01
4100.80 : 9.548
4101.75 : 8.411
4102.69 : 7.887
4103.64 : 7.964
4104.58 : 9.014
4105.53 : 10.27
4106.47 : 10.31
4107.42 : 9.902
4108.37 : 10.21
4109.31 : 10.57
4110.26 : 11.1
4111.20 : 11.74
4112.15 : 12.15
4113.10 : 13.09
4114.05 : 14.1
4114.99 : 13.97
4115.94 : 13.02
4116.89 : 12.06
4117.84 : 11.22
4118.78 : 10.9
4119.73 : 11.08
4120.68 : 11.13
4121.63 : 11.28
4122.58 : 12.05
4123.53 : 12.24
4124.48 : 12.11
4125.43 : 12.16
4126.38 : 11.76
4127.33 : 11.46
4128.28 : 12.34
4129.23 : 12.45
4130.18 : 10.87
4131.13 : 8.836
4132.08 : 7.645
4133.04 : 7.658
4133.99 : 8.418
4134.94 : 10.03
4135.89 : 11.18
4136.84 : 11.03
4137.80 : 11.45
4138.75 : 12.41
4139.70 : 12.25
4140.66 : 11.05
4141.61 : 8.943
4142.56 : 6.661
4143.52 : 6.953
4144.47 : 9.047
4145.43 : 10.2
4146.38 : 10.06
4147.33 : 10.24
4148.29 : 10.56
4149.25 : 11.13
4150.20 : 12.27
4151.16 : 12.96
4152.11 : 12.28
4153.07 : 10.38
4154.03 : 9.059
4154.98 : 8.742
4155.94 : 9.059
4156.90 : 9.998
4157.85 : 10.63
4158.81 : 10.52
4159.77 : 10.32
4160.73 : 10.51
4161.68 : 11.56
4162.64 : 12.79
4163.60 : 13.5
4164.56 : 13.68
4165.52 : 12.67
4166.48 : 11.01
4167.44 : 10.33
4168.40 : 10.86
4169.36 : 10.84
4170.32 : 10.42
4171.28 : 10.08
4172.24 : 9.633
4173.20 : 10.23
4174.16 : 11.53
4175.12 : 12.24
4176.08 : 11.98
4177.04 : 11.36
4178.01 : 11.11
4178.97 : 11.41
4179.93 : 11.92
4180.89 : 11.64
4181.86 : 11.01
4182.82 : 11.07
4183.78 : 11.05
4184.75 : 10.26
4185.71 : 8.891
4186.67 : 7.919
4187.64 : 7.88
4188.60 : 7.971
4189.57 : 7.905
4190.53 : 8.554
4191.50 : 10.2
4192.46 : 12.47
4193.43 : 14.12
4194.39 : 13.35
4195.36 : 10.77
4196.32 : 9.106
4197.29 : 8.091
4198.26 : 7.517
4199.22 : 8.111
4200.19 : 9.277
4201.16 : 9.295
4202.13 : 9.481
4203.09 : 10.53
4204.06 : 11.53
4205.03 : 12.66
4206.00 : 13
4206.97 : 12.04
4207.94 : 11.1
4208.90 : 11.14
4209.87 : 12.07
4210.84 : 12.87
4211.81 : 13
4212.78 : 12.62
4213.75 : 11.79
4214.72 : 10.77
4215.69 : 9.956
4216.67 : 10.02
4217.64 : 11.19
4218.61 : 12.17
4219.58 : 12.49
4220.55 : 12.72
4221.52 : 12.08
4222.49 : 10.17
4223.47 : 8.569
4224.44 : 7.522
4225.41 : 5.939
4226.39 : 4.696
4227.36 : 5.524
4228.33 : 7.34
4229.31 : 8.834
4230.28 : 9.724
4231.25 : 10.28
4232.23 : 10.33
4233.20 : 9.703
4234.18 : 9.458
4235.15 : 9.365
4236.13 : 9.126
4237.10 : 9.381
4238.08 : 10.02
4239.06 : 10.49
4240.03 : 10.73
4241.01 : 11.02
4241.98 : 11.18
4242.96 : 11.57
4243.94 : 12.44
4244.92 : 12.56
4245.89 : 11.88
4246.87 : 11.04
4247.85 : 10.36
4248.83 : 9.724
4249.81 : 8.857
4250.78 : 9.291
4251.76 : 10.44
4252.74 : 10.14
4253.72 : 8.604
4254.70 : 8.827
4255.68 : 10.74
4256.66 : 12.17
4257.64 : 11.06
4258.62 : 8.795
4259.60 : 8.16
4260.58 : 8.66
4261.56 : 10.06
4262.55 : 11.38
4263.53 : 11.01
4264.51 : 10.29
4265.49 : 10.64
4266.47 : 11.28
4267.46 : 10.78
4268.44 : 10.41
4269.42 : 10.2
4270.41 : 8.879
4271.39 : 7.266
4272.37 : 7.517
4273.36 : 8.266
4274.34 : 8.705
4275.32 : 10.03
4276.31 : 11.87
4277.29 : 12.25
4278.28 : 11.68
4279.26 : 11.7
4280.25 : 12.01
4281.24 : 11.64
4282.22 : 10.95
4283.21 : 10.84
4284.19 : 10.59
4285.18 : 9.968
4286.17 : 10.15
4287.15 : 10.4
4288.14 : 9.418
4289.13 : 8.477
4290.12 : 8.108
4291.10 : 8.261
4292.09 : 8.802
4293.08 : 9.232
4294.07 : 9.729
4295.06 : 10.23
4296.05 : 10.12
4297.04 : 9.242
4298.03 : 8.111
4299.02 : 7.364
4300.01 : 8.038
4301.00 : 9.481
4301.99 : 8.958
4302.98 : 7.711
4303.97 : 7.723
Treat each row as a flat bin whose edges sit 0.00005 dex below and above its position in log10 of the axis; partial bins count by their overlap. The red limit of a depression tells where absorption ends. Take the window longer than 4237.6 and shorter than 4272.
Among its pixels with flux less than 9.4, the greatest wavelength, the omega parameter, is 4271.39 AA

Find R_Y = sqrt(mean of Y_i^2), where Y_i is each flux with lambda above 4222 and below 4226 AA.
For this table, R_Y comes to 8.2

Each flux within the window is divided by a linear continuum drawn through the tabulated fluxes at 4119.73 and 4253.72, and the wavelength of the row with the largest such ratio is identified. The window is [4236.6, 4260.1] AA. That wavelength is 4244.92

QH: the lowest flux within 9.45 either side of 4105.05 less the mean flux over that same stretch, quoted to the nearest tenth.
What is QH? -2.8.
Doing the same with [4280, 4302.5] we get -2.2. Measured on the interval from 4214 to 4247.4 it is -5.3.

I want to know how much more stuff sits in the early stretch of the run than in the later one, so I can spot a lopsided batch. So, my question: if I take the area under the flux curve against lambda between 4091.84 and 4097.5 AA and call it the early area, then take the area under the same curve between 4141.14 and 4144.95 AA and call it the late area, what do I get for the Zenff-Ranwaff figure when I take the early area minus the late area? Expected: 34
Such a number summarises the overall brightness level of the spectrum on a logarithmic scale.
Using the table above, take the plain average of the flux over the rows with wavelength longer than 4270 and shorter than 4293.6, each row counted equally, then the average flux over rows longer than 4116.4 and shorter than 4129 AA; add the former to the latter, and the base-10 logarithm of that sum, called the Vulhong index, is 1.33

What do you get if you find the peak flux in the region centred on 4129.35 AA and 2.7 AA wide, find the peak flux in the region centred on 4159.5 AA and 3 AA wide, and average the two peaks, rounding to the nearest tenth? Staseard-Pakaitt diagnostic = 11.5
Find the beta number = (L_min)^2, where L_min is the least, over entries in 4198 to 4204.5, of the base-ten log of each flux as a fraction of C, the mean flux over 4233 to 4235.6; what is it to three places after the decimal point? 0.010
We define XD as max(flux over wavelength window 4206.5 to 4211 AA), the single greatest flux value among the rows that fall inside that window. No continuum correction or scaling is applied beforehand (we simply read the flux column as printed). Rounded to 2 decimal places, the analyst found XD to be 12.87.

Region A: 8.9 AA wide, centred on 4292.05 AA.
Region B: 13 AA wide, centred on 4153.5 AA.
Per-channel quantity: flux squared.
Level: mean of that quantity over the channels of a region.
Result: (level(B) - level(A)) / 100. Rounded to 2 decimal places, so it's 0.29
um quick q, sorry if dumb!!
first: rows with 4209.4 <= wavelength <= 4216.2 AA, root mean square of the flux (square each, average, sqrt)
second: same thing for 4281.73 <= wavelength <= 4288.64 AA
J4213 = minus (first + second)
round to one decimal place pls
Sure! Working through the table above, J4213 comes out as -22.3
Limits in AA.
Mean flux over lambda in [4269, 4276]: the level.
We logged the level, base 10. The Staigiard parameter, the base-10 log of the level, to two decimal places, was 0.94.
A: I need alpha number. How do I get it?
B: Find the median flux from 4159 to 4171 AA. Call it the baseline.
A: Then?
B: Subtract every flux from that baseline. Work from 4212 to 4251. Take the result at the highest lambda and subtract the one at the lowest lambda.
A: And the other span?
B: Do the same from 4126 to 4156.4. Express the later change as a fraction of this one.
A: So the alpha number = 1.2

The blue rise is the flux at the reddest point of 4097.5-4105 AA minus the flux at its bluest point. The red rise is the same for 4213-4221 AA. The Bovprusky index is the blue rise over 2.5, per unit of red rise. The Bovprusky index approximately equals -1.4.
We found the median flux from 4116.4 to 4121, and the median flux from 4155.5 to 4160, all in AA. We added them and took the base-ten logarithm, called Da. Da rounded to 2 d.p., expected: 1.33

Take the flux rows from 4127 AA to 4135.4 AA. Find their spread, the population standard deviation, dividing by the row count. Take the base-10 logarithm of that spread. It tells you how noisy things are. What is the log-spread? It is 0.26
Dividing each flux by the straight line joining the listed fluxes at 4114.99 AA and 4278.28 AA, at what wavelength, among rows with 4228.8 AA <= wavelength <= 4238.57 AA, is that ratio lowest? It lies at 4229.31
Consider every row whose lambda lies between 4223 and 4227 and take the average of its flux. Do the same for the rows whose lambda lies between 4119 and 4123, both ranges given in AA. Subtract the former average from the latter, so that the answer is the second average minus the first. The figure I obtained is 4.7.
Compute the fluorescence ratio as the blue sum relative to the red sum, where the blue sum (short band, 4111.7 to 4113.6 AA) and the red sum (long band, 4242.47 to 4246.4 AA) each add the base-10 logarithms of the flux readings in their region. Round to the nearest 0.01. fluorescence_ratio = 0.51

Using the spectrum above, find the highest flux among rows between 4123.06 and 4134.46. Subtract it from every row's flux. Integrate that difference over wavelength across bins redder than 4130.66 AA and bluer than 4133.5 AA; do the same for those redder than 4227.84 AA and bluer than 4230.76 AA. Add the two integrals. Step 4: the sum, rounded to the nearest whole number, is -24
